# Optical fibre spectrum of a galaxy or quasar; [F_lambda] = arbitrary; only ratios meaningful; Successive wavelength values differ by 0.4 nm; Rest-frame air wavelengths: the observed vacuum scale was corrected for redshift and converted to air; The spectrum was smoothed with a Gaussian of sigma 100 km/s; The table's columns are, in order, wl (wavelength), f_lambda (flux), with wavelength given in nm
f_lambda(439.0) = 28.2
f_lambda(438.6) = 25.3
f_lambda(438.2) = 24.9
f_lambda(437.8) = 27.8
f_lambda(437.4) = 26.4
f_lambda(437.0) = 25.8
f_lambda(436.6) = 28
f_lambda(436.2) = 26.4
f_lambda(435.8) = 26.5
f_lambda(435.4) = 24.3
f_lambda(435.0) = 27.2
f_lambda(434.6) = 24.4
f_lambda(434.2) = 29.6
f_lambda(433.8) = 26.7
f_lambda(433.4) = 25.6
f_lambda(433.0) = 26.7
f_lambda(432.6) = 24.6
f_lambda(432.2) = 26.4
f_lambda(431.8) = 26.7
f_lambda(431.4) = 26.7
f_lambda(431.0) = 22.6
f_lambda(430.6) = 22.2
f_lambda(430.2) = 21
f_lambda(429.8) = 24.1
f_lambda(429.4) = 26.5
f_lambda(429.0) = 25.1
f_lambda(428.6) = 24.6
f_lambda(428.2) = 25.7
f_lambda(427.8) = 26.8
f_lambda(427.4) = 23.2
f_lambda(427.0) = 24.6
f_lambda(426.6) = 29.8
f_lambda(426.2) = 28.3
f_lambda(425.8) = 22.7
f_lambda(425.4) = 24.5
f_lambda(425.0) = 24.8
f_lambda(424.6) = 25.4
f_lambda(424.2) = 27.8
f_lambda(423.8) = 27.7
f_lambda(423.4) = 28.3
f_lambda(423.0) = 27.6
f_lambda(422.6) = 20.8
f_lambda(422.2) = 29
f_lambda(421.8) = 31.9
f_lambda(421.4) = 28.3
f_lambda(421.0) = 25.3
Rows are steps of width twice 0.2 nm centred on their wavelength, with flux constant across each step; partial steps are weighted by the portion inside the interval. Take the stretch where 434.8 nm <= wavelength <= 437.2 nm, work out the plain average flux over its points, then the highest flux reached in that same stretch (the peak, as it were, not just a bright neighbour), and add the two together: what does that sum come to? 54.4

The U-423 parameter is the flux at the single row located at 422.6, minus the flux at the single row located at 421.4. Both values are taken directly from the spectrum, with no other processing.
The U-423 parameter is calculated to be -7.5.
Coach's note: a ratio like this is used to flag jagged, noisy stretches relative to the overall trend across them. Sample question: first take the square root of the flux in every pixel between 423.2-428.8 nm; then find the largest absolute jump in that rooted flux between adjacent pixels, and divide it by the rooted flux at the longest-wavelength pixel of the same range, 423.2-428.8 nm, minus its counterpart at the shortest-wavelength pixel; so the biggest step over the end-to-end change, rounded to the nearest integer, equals -2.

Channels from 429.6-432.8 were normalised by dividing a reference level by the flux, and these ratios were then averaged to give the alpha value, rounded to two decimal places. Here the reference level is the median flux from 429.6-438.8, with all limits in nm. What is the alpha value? 1.10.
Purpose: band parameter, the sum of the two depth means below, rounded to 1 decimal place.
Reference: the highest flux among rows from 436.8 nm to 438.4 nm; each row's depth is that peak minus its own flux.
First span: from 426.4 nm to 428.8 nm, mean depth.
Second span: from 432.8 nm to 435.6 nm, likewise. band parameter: 3.5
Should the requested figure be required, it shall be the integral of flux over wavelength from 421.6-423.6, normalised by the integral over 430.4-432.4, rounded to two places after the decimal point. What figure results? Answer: 1.10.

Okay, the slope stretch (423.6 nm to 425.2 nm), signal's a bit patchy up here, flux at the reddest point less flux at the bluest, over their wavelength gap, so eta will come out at -2.4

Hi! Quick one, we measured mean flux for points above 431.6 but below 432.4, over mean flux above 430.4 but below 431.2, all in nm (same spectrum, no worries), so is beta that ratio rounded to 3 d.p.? 1.185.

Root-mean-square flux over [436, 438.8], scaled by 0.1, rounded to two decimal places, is 2.64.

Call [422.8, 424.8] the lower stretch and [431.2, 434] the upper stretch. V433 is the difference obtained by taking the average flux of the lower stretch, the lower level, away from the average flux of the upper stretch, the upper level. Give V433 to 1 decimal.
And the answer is -1.2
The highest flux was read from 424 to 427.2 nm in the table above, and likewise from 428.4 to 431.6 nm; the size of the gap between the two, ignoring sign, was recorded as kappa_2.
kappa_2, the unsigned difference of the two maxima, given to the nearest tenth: 3.1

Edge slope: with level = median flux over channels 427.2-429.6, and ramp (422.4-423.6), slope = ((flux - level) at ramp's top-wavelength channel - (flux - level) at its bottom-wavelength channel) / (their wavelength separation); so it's 9.4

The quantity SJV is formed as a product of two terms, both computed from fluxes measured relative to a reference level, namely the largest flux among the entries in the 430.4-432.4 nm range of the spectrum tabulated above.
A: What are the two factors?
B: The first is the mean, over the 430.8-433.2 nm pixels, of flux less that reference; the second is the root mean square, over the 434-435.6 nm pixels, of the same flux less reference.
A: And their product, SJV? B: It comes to -2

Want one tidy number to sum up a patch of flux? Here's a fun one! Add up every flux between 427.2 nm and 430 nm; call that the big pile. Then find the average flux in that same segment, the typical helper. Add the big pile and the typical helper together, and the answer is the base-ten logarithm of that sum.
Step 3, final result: 2.30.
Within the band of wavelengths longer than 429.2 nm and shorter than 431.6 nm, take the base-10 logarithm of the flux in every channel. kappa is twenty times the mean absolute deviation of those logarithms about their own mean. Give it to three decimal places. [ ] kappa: 0.697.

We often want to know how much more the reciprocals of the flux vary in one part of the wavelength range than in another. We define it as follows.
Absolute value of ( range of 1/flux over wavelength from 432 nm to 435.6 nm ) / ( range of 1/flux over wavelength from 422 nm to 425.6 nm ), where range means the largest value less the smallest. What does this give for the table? 0.54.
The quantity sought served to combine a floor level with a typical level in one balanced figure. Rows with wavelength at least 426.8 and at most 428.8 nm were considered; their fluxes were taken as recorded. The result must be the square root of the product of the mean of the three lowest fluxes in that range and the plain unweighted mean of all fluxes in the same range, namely 24.6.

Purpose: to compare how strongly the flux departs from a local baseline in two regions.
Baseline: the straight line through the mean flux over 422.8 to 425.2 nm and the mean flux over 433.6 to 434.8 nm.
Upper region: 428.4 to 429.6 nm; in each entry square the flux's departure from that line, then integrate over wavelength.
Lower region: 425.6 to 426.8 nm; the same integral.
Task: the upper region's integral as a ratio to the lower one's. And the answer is 0.3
